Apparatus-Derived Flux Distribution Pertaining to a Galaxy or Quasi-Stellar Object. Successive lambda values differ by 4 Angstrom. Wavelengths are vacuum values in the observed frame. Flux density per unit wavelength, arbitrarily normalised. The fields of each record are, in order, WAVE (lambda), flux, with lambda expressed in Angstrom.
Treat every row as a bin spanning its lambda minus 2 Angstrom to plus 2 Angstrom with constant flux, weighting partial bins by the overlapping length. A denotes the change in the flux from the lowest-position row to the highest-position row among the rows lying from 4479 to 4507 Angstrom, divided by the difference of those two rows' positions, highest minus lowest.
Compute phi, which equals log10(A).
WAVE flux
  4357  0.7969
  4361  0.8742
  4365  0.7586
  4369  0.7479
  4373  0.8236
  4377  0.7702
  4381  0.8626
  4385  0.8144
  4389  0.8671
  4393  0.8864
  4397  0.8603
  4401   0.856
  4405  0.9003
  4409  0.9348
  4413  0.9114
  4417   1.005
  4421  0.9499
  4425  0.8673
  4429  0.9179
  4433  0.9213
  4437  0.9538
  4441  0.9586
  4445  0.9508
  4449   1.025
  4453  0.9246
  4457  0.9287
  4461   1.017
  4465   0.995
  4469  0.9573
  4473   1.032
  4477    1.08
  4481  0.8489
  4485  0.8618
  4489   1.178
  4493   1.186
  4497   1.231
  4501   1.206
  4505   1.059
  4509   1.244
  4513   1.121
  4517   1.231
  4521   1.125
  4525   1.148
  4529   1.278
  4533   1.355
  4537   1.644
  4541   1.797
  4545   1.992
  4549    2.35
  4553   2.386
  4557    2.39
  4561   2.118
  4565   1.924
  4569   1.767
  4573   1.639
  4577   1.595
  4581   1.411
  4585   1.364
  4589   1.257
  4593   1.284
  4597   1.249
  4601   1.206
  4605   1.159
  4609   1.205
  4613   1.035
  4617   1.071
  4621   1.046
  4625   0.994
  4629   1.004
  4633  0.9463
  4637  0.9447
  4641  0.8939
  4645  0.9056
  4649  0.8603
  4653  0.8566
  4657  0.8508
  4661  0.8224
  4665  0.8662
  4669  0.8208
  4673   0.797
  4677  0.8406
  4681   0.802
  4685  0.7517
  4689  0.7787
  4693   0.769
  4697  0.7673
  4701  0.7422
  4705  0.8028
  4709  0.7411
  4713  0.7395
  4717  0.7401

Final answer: -2.1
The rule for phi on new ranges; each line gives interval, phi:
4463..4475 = -2.3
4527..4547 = -1.4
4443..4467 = -2.7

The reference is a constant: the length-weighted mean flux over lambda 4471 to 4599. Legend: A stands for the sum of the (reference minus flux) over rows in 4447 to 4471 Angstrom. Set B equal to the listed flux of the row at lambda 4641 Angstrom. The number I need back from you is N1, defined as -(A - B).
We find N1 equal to -2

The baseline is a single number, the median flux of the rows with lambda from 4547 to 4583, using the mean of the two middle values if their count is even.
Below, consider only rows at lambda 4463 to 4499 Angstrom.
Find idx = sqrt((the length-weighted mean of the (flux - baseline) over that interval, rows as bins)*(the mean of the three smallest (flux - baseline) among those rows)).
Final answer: 0.96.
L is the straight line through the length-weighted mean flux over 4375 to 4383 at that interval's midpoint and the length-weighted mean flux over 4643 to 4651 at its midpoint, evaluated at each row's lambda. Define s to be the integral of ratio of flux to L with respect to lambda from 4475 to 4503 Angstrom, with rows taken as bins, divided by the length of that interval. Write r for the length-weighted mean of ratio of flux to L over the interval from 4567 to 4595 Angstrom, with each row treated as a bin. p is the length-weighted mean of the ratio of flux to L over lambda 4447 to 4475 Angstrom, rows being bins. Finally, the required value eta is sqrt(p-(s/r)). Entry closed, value 0.65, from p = 1.17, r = 1.7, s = 1.29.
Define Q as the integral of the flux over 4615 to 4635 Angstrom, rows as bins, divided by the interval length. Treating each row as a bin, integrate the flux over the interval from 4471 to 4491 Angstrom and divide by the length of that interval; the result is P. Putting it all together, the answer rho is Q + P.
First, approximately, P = 1.0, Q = 1.01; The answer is 2.0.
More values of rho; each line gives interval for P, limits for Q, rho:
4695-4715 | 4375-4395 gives 1.6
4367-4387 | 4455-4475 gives 1.8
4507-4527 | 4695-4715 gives 1.9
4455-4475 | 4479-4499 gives 2.0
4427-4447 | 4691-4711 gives 1.7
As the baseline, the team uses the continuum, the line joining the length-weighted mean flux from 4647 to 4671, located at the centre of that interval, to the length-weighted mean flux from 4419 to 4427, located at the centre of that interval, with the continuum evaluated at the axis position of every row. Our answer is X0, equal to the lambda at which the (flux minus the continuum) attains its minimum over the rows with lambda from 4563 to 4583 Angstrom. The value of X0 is 4581 Angstrom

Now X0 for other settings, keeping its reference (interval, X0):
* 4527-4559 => 4529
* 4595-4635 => 4633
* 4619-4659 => 4657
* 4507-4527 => 4513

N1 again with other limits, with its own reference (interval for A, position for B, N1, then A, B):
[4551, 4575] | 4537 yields 5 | -3.5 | 1.644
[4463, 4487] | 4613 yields -2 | 2.9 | 1.035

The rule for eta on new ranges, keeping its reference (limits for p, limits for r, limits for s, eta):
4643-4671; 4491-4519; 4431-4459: 0.38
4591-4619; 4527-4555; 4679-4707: 0.97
